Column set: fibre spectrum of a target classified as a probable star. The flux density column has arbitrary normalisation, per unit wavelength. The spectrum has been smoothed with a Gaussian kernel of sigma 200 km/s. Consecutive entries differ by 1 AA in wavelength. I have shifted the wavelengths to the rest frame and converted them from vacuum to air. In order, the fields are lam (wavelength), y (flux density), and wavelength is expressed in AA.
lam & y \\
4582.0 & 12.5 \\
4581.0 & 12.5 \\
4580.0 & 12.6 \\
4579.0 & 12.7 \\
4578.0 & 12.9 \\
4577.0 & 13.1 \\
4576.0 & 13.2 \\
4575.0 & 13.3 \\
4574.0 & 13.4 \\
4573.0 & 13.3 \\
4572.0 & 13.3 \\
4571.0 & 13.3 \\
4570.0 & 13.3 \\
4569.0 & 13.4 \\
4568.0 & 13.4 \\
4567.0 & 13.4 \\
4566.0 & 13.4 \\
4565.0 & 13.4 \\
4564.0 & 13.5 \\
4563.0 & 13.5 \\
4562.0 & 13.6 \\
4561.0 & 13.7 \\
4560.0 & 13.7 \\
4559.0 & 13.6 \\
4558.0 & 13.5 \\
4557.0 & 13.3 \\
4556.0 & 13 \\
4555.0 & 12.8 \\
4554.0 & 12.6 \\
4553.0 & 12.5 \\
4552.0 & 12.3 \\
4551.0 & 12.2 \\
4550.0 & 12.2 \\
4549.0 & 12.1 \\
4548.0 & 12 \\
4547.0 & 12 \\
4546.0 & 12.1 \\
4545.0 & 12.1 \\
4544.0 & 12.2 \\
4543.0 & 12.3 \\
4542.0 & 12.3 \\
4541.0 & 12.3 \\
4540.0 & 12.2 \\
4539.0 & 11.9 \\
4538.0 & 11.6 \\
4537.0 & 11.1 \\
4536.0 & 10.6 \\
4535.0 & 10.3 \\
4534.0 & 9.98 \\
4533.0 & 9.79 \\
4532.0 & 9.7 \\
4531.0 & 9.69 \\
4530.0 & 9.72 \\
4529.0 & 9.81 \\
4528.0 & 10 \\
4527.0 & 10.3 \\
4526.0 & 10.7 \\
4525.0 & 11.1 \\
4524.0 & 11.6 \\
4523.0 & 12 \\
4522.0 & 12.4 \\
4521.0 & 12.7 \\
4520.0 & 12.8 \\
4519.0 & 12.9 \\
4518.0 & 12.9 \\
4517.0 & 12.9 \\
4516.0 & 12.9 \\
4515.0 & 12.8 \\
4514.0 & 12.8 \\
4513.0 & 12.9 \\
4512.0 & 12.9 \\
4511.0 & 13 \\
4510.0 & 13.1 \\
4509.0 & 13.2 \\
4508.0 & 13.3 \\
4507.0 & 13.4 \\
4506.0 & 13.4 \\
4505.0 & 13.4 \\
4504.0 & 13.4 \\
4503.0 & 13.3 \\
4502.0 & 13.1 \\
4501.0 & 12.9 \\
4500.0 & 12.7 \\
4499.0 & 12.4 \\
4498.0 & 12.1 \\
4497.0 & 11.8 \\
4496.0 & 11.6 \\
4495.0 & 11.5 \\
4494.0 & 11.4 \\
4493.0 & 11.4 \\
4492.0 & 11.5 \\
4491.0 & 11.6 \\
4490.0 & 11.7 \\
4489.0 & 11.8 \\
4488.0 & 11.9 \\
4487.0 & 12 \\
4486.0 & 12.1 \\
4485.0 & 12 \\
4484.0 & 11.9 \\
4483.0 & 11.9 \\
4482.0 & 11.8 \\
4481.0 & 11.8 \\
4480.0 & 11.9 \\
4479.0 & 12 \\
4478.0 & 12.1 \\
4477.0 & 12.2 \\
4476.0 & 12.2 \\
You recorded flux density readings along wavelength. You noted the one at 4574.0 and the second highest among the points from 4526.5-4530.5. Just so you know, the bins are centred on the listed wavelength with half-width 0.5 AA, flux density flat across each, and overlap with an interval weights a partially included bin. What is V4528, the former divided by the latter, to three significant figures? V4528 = 1.34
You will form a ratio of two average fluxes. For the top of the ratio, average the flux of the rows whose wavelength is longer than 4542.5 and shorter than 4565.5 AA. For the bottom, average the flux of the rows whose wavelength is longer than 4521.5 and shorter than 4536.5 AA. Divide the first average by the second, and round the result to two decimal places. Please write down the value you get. 1.22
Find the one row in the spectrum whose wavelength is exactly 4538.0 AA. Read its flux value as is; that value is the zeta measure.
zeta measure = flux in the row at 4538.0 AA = 11.6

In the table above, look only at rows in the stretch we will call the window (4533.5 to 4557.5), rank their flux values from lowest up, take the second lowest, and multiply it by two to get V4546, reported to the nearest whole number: 21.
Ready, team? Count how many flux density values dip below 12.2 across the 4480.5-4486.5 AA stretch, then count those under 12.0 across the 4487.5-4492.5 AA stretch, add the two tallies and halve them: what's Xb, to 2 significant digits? 5.5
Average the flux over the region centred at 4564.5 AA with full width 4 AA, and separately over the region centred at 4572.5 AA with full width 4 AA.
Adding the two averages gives 26.8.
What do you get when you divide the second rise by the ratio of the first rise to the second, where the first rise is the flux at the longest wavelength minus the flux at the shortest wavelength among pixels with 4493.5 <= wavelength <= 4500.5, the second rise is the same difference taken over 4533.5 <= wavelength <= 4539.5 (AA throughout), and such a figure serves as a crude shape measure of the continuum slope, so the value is 2.8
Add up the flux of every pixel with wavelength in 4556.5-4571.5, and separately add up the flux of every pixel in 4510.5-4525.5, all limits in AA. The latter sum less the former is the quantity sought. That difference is -13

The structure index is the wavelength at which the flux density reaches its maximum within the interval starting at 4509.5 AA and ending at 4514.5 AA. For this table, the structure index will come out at 4510.0 AA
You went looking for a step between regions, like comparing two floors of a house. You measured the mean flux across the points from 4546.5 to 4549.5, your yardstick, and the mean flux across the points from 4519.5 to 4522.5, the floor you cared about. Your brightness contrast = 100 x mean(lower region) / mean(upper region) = 105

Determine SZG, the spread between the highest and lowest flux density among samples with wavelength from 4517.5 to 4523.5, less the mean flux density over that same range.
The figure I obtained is -11.7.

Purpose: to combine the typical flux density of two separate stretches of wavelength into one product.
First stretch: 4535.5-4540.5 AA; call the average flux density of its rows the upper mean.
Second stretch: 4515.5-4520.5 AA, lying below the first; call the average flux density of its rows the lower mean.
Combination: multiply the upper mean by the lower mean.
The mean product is 148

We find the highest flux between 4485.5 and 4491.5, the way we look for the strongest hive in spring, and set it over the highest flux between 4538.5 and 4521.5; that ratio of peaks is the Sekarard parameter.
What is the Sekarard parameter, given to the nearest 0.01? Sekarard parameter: 0.98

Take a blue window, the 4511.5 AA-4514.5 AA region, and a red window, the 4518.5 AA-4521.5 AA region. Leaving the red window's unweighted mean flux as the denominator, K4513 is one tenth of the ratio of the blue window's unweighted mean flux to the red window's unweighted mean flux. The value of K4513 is 0.101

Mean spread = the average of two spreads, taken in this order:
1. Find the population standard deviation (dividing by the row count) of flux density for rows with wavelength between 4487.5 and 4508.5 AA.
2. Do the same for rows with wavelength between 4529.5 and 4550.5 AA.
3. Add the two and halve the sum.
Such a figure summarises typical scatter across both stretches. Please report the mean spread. 0.9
